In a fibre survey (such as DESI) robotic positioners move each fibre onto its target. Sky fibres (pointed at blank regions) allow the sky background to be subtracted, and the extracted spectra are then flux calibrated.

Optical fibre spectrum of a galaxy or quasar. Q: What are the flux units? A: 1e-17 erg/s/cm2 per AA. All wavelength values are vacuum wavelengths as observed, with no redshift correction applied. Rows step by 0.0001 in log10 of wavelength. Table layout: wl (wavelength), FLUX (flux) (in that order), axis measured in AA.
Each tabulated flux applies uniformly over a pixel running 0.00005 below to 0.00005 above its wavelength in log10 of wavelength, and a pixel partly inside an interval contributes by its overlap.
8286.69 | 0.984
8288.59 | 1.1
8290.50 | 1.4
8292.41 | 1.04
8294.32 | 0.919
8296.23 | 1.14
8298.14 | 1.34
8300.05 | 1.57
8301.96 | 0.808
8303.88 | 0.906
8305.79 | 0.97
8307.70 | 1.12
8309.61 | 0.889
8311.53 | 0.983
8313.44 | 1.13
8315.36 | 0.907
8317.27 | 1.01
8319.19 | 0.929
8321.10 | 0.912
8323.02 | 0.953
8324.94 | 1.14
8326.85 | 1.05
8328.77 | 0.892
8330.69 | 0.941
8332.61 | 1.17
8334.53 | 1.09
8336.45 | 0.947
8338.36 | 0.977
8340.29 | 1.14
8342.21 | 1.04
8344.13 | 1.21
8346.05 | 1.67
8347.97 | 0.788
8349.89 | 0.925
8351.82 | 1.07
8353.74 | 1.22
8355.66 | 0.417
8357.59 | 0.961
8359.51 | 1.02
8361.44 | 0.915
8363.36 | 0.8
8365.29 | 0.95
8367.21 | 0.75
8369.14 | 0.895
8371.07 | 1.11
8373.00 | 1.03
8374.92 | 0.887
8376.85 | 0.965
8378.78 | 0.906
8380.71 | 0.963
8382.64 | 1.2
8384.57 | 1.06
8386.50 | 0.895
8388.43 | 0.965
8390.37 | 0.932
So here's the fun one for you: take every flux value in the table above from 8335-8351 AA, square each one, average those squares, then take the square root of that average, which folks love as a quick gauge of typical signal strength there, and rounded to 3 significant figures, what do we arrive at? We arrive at 1.12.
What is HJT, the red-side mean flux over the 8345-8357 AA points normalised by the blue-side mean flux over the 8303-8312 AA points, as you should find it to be 1.04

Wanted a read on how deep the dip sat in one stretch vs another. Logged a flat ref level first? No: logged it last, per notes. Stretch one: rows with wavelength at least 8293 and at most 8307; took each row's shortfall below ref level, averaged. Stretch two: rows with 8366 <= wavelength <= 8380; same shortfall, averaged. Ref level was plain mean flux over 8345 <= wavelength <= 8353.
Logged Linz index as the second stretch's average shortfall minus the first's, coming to 0.16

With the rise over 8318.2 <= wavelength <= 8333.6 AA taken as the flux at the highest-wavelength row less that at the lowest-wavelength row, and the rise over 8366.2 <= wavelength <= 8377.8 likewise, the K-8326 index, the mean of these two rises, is 0.23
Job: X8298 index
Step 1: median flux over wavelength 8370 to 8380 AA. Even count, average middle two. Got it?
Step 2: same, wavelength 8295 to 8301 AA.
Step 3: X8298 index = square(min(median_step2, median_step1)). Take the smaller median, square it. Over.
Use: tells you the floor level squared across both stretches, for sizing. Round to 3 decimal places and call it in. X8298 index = 0.931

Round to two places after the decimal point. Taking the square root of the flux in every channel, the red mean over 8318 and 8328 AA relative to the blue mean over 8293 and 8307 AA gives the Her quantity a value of 0.96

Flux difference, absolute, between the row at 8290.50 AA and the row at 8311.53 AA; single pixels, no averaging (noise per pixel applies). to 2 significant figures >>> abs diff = 0.42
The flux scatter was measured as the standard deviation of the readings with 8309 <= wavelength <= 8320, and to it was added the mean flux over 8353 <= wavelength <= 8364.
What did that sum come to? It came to 0.97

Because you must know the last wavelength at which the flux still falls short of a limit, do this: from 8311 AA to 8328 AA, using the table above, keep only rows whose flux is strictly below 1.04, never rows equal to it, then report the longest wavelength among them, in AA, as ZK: 8323.02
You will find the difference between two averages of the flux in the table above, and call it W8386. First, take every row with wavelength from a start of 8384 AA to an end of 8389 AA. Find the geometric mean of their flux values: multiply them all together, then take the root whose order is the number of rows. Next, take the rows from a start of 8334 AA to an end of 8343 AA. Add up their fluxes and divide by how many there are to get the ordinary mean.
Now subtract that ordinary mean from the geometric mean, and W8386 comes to -0.07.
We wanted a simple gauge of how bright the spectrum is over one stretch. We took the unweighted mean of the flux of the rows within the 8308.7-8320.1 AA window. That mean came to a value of 0.97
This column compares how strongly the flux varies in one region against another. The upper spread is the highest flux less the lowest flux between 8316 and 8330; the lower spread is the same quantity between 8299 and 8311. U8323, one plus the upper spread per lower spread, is 1.33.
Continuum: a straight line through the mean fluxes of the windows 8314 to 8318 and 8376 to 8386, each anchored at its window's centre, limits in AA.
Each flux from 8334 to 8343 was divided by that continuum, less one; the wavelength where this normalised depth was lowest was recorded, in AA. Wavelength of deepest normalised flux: 8336.45 AA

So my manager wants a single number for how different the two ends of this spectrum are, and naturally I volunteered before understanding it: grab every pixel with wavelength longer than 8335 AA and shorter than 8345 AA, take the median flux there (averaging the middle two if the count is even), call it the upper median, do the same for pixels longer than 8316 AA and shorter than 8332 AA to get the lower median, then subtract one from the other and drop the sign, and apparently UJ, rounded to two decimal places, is 0.09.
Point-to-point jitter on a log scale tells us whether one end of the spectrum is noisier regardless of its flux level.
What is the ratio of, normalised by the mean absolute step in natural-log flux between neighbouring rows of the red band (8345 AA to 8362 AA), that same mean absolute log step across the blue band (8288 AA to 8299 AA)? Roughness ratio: 0.51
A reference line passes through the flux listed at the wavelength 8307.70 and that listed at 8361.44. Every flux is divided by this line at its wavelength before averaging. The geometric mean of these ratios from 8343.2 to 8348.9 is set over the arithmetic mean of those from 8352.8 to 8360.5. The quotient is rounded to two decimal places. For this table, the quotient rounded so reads 1.24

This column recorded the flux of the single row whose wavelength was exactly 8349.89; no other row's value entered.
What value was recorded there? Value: 0.925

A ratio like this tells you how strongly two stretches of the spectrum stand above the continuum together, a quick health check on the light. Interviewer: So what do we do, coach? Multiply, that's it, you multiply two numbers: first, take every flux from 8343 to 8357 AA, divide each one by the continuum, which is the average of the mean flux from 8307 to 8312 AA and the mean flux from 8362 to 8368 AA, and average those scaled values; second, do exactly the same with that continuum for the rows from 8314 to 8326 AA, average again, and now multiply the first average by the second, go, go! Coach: 1.21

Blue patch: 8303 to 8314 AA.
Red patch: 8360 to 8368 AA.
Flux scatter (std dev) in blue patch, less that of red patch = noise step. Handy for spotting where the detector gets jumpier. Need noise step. 0.01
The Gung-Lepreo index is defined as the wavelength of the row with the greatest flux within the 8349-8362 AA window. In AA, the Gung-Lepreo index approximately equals 8353.74 AA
